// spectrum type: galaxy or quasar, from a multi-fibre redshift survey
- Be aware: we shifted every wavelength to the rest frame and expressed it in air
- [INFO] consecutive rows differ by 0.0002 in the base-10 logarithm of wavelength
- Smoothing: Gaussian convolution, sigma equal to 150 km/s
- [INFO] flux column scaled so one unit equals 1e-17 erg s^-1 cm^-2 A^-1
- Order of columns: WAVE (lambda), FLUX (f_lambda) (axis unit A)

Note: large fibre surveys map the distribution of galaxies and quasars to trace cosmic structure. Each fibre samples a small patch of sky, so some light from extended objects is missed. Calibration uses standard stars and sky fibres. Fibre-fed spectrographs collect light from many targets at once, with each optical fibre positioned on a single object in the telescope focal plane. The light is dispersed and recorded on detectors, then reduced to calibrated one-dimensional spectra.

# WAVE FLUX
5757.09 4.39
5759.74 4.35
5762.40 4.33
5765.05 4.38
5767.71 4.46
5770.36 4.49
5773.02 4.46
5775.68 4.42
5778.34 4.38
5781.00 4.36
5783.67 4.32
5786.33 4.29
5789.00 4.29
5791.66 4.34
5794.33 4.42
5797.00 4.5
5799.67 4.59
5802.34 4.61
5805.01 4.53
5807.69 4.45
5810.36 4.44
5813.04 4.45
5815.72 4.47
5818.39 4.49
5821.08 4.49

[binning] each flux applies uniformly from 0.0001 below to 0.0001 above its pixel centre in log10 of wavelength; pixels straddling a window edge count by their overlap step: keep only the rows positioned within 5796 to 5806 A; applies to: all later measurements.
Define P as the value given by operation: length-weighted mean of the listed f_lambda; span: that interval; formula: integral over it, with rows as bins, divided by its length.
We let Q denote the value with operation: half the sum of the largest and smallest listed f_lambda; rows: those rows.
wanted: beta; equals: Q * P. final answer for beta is 20.8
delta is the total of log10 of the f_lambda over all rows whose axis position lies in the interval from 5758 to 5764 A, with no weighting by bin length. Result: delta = 1.27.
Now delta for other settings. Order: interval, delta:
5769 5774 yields 1.30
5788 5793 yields 1.27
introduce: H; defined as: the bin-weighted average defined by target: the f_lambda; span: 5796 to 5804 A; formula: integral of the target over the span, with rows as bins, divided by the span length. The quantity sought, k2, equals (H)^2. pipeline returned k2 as 20.9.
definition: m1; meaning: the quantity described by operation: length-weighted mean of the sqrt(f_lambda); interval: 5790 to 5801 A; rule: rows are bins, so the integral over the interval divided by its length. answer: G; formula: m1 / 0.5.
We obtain 4.22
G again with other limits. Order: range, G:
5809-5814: 4.22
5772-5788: 4.18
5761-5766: 4.17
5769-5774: 4.24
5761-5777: 4.21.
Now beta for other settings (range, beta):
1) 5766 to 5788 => 19.3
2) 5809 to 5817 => 19.8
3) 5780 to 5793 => 18.7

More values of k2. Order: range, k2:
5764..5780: 19.6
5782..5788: 18.5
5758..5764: 18.9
